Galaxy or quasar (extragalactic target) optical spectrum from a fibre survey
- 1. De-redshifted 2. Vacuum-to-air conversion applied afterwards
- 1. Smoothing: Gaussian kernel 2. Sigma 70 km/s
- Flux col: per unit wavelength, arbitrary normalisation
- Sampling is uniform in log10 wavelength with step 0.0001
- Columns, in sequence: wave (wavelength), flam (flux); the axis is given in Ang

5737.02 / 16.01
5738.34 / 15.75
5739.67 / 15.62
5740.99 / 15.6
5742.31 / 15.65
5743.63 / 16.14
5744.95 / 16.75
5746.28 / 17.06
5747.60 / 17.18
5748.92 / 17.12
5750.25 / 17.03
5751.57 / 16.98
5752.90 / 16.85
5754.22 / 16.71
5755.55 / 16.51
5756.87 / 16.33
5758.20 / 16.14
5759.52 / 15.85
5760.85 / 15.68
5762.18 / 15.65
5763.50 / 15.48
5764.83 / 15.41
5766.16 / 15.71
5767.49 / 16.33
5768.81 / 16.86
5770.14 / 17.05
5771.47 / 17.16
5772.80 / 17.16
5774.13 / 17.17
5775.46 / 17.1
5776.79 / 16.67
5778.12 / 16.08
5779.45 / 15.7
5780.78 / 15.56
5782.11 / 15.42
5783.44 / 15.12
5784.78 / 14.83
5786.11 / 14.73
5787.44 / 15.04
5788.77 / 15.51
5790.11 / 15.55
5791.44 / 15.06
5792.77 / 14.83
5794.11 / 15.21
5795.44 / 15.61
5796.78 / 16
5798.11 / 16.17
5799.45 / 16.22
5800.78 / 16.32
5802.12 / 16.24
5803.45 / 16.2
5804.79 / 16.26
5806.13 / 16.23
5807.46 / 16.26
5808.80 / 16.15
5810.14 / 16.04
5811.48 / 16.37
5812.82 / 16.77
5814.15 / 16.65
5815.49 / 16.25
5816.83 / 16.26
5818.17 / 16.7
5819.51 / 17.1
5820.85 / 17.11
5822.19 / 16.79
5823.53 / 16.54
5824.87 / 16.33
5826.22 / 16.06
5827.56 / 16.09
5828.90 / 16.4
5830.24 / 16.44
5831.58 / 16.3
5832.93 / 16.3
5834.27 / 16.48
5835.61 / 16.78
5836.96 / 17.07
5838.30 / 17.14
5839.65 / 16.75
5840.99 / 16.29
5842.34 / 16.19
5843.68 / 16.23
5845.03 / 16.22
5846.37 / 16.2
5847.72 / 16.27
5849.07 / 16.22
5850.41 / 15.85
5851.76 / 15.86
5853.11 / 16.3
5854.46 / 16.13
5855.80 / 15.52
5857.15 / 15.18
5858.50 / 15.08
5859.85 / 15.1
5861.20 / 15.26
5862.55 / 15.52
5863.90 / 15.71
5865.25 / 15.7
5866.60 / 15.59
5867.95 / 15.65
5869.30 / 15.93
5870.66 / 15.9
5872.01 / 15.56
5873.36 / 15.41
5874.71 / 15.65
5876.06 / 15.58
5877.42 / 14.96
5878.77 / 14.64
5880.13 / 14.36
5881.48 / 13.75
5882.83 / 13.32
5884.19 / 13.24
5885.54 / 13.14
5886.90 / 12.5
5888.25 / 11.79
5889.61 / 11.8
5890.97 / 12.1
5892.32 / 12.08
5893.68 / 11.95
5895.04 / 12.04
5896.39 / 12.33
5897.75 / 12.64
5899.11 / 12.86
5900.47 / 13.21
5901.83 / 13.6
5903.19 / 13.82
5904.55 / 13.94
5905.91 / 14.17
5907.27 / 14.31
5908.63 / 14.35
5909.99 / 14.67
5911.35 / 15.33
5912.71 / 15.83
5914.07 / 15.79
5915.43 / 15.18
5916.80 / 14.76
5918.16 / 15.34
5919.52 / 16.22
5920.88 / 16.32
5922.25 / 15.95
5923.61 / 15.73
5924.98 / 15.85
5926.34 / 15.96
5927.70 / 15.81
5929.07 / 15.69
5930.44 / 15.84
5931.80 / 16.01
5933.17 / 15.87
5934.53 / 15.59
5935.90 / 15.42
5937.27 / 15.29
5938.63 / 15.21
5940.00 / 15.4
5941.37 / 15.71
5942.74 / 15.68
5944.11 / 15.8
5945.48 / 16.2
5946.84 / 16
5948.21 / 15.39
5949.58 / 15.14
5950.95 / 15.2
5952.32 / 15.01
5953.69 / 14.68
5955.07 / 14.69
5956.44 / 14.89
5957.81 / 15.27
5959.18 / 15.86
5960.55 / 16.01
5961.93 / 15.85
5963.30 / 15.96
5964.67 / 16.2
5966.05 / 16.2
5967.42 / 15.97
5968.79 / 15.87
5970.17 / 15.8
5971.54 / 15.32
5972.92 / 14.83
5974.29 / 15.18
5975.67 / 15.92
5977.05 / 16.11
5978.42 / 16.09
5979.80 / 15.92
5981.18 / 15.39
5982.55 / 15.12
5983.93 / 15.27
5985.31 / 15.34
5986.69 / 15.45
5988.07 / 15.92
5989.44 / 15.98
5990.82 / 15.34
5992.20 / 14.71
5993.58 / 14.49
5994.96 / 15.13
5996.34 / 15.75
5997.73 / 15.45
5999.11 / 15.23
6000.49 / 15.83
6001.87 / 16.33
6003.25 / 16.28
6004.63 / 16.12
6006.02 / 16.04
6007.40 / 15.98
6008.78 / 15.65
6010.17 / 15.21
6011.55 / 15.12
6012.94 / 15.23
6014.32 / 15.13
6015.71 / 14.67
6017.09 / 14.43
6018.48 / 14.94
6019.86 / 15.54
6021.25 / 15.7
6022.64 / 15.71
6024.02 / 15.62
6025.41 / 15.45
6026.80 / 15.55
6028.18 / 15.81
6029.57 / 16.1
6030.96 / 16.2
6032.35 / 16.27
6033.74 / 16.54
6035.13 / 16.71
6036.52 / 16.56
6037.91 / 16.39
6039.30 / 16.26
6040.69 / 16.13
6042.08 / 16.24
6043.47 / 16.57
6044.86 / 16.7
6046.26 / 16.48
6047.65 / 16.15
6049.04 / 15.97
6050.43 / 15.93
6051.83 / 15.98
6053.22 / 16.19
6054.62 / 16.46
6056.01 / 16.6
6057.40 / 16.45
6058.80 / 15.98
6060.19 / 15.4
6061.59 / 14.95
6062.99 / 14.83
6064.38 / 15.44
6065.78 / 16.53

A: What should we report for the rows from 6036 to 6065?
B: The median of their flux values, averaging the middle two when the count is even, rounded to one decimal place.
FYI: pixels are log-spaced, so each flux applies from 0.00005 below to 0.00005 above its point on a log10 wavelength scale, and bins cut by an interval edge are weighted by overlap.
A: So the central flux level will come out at 16.2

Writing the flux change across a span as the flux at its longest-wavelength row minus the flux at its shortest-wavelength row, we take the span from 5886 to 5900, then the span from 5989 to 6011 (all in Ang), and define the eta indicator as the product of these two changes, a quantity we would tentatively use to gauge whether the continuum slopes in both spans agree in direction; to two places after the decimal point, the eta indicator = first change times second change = -0.28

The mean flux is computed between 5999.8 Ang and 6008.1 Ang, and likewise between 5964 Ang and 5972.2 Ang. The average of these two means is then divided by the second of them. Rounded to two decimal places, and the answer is 1.01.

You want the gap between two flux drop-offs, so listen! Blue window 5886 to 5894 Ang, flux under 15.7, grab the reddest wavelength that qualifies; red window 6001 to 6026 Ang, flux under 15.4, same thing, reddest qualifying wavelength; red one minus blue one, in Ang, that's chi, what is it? 124.8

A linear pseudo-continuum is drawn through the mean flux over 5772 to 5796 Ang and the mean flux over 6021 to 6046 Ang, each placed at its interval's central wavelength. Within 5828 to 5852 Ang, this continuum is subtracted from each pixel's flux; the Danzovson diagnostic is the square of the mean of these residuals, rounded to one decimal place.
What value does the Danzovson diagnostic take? 0.4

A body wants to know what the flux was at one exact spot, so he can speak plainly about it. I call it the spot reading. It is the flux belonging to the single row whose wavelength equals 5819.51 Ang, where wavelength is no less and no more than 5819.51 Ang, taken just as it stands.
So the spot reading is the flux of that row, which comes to 17.1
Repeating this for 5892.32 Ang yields 12.08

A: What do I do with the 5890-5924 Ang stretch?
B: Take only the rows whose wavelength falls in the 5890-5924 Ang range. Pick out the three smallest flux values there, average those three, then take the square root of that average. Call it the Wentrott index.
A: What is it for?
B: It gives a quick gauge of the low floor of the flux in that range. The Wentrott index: 3.47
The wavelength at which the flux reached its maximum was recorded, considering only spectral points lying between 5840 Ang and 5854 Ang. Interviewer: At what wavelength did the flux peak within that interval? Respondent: 5853.11 Ang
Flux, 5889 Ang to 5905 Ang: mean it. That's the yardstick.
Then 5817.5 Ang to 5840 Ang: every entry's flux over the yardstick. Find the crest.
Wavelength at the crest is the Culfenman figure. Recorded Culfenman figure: 5838.30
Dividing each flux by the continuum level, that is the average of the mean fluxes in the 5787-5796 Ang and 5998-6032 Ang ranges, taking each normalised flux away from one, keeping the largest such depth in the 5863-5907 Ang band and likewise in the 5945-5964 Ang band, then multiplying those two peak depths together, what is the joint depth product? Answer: 0.011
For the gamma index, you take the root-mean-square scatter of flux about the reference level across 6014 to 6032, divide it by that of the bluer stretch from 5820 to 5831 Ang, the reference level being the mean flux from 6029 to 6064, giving 1.9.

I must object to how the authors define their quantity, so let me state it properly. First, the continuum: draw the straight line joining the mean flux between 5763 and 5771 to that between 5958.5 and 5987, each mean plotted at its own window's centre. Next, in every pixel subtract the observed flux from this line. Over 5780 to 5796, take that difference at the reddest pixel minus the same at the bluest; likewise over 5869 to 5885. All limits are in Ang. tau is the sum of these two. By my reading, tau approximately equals 2.6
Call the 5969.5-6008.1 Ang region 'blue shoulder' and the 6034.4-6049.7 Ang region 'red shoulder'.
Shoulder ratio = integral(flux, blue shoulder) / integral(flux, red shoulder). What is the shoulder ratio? 2.4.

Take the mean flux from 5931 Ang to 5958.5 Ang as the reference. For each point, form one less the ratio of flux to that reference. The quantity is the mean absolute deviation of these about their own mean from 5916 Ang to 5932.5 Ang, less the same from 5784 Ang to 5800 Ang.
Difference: -0.011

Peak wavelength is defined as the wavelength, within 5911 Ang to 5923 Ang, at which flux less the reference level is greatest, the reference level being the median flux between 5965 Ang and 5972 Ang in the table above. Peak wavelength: 5920.88 Ang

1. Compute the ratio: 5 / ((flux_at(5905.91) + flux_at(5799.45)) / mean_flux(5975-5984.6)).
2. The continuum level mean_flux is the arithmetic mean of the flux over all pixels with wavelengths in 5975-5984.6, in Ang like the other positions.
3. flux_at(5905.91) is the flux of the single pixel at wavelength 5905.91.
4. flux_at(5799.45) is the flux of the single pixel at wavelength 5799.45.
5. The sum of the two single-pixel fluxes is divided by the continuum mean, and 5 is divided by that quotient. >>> 2.58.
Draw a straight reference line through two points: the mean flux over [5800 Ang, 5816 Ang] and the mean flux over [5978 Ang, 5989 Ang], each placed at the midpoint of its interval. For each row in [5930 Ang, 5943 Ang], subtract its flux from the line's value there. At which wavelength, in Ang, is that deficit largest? 5938.63 Ang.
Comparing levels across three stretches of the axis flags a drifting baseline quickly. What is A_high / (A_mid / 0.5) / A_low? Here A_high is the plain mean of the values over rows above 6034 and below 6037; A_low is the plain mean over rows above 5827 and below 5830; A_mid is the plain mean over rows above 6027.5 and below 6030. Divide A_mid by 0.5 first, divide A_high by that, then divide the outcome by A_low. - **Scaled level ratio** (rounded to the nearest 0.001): 0.032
